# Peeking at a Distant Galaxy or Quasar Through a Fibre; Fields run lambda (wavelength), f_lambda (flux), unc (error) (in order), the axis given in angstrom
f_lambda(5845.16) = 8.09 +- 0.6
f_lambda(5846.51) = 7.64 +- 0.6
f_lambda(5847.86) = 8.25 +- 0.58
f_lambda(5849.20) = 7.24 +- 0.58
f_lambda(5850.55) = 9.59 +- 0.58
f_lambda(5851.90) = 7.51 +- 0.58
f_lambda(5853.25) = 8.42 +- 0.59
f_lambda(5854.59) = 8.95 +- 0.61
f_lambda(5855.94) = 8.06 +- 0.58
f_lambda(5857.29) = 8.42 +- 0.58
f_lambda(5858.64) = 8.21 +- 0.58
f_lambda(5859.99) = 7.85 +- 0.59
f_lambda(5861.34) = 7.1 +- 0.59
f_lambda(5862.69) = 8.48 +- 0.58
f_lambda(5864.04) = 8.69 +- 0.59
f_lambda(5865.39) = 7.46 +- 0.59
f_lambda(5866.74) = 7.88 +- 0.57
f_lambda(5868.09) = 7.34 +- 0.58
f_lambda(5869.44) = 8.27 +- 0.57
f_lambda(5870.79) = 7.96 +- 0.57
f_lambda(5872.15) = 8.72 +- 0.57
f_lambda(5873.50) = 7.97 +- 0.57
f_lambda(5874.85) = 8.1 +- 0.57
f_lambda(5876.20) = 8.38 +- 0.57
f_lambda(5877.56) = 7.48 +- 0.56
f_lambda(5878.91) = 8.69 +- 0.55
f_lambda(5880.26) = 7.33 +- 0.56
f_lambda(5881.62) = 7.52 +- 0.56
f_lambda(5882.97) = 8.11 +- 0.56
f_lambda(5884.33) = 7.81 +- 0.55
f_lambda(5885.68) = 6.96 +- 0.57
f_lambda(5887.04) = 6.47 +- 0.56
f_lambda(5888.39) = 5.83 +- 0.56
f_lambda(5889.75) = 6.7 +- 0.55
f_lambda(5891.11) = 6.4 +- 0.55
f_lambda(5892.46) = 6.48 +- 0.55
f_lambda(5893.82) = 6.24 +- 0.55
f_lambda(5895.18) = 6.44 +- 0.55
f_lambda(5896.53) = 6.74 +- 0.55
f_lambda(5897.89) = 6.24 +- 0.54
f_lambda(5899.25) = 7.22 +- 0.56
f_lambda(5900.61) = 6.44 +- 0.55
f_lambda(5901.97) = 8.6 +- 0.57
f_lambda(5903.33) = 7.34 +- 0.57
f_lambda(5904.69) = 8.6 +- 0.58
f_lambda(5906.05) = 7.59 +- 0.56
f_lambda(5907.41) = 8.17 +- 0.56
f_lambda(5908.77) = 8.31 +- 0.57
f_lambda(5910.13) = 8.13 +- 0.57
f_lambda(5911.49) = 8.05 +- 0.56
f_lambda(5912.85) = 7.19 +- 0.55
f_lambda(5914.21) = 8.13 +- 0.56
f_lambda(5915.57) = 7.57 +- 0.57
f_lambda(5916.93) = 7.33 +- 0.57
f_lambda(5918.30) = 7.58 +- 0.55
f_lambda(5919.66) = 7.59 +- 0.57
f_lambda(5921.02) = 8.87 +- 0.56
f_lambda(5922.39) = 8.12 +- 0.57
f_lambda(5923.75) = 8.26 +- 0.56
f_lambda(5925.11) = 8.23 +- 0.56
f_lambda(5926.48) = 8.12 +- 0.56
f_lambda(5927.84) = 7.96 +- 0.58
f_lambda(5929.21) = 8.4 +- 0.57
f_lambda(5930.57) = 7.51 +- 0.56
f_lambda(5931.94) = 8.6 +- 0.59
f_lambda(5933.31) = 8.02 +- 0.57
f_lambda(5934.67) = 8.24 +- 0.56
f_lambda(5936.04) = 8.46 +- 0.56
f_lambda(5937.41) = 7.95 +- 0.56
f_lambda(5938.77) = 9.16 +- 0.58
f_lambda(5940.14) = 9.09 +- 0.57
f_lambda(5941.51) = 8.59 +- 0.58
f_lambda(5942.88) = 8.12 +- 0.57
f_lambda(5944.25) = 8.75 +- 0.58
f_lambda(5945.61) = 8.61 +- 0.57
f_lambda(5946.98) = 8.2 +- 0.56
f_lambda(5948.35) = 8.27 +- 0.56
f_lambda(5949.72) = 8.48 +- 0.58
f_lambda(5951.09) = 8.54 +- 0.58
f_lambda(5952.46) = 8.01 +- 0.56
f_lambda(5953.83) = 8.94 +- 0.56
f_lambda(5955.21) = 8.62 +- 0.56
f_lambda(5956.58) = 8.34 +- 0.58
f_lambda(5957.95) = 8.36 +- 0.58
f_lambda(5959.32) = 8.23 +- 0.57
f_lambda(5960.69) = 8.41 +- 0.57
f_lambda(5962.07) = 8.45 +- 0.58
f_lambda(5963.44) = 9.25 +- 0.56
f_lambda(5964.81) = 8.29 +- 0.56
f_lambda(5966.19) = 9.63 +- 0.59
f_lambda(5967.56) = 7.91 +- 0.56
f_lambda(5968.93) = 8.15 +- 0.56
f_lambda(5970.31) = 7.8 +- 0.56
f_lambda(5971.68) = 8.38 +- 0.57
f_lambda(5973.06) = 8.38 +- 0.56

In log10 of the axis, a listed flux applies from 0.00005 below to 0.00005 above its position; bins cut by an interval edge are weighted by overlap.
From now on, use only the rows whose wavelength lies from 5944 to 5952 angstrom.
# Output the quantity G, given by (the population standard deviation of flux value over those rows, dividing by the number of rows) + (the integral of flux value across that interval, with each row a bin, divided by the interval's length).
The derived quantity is 8.64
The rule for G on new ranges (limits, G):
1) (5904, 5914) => 8.45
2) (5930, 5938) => 8.49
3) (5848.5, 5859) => 9.01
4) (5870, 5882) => 8.51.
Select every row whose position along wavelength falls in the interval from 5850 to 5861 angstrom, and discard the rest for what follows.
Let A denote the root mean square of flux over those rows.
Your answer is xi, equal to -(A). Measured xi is -8.4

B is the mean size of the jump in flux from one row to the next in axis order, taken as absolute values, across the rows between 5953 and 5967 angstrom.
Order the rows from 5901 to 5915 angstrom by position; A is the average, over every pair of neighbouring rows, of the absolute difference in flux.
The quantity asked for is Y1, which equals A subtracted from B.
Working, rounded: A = 0.70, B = 0.452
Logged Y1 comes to -0.2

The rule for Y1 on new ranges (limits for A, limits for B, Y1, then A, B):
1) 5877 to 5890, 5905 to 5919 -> -0.3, 0.72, 0.426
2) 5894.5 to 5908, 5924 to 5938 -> -0.5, 0.98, 0.469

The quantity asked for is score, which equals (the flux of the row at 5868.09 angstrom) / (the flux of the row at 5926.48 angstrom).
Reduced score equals 0.90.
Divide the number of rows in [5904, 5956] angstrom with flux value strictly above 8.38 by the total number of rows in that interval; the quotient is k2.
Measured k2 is 0.37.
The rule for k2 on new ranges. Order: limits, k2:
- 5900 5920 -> 0.13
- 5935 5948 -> 0.67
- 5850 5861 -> 0.50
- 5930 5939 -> 0.43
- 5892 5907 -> 0.18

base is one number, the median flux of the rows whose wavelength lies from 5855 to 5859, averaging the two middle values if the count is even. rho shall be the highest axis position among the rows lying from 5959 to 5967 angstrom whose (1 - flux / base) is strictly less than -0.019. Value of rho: 5966.19 angstrom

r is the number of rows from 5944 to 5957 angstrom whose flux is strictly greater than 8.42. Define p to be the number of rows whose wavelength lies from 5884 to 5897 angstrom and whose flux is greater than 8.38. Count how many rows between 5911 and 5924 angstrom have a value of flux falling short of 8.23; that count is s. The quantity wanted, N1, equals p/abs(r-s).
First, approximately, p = 0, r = 6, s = 8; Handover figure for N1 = 0.0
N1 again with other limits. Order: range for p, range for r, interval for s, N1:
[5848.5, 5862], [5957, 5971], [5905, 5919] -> 0.7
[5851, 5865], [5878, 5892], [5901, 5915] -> 0.8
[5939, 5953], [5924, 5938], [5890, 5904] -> 0.9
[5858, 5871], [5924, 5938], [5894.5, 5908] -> 0.3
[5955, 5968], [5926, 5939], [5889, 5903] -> 0.8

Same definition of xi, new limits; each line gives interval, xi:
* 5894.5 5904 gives -7.0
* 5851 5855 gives -8.3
